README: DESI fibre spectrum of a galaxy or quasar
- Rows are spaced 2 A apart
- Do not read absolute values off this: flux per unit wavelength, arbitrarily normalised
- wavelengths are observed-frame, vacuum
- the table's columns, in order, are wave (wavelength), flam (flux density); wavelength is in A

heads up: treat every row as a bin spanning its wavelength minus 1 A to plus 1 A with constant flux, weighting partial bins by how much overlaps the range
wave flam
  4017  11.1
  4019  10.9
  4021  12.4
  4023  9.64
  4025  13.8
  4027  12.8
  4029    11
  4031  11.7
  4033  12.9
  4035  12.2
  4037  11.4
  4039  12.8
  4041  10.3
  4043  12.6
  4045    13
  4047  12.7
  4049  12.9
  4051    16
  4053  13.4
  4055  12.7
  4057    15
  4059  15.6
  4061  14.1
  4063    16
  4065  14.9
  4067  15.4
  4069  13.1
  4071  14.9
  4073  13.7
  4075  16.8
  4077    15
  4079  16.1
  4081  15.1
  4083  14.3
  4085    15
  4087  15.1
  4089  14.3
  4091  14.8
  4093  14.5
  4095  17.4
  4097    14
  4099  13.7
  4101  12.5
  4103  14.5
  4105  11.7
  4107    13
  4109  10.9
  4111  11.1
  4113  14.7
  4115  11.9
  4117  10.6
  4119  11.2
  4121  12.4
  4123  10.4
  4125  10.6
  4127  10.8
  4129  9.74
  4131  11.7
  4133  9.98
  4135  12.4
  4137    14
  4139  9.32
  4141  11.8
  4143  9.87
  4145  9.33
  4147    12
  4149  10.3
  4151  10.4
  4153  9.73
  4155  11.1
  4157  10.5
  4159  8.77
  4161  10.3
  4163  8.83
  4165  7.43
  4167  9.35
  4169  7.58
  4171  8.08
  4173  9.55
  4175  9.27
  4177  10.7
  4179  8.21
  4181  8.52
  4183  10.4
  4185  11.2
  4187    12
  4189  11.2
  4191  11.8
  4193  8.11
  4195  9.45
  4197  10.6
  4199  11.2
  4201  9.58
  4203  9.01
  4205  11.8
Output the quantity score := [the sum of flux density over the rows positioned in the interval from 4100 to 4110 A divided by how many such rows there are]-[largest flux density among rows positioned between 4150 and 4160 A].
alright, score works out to 1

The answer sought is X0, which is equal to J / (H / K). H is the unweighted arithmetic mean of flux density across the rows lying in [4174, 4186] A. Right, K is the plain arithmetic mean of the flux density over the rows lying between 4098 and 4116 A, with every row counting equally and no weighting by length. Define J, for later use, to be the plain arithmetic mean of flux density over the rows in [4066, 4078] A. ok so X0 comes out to 19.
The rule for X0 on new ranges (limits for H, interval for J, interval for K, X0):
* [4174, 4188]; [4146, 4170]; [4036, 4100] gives 14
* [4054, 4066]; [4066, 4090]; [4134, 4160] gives 11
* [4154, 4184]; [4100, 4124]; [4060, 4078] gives 19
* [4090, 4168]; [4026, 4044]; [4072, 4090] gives 16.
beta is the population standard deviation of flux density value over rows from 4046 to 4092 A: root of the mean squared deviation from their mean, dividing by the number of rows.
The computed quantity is 1.1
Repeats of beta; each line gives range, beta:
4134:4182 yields 1.5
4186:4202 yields 1.3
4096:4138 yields 1.5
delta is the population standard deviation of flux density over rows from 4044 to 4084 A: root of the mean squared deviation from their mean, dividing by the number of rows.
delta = 1.24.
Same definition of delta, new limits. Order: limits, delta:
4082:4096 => 1.00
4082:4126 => 1.86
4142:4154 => 0.85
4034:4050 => 0.88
